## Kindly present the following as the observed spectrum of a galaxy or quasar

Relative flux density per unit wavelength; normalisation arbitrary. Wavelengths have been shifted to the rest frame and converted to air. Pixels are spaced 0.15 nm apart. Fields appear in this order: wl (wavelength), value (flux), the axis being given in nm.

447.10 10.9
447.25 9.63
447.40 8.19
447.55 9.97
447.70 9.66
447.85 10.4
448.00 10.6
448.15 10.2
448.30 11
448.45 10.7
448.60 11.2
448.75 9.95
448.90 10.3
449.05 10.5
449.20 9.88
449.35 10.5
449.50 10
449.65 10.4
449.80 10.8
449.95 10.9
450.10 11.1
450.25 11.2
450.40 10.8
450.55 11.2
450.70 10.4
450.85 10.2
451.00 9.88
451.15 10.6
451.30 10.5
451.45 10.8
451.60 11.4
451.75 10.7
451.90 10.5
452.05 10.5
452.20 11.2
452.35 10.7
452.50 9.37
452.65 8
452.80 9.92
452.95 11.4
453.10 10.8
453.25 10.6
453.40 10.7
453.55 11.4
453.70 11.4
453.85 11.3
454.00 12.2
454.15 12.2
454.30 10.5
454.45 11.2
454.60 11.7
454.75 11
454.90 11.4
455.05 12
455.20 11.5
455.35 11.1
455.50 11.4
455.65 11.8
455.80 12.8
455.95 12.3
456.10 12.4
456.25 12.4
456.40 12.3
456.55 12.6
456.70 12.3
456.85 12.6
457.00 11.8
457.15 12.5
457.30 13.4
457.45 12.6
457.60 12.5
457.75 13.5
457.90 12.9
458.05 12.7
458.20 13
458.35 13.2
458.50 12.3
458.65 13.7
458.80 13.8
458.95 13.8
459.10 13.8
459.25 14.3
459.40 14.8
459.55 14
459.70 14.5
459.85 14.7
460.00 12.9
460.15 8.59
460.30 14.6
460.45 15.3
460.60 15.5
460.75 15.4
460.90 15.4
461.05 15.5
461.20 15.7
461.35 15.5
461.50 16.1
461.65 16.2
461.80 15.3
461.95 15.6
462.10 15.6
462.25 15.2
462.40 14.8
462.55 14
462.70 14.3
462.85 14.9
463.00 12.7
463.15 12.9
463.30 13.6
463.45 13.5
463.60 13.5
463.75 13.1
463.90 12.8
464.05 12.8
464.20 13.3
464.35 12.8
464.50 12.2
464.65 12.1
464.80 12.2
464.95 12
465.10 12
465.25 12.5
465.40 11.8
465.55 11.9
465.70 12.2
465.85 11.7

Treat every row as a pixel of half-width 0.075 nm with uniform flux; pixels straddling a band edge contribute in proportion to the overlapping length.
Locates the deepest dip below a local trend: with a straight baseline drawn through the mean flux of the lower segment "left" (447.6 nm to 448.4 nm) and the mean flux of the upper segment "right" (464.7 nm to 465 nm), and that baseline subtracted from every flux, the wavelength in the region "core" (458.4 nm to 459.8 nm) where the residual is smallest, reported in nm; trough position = 458.50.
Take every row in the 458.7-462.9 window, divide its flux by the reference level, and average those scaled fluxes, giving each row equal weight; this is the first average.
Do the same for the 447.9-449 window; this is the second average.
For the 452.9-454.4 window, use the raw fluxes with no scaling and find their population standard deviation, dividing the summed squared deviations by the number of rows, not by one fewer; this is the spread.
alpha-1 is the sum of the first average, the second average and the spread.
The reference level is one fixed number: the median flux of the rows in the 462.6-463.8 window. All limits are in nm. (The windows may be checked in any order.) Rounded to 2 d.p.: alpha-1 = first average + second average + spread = 2.45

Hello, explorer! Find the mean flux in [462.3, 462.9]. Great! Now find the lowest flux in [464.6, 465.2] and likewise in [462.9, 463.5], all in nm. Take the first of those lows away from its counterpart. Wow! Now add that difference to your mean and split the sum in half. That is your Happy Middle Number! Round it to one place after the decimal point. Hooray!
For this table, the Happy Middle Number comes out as 7.6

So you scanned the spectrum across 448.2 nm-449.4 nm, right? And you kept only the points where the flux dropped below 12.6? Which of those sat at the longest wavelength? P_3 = 449.35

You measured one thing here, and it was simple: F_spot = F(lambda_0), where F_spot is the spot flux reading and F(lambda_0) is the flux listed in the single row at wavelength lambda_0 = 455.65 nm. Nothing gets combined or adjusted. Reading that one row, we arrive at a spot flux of 11.8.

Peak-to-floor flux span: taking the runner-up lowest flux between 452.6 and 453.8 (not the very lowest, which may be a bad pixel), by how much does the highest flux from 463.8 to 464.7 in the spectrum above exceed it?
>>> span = 3.38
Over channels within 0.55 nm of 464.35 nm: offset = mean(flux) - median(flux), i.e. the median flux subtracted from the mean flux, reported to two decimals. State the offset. -0.20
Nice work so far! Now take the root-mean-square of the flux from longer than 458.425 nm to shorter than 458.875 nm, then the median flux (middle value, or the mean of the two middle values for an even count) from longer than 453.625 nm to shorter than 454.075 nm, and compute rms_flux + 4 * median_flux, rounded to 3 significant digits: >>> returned 58.9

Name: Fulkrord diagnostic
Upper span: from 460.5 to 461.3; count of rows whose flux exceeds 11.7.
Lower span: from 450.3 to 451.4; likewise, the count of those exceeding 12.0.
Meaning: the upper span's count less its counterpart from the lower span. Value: 5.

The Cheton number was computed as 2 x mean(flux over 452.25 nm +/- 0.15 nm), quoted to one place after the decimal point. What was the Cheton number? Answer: 21.9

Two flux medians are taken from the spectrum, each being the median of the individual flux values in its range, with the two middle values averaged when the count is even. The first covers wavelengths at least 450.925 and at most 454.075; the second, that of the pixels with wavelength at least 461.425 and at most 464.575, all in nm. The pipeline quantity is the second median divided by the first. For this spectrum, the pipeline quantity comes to 1.27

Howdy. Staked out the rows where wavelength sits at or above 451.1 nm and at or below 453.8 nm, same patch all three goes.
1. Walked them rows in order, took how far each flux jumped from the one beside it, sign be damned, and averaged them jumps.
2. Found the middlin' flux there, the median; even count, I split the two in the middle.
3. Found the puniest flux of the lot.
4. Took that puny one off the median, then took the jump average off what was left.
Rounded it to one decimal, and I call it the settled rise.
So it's 2.1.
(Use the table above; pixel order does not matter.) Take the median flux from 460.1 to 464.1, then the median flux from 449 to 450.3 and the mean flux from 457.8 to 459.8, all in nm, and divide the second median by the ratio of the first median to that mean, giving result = 9.6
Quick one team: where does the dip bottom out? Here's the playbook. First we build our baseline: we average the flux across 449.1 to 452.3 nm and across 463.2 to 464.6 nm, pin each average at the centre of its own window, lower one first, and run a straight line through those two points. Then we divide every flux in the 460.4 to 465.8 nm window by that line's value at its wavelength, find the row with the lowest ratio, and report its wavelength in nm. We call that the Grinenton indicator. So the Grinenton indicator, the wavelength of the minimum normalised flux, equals 465.40 nm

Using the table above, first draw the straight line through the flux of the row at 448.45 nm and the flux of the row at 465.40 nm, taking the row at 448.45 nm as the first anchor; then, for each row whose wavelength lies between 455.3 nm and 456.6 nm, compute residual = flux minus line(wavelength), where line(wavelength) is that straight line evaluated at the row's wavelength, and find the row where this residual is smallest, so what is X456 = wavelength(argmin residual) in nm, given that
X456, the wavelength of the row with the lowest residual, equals 455.35 nm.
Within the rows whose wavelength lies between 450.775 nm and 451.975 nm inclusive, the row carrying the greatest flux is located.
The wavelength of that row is 451.60 nm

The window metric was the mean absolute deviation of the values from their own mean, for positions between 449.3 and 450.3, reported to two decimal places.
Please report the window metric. 0.34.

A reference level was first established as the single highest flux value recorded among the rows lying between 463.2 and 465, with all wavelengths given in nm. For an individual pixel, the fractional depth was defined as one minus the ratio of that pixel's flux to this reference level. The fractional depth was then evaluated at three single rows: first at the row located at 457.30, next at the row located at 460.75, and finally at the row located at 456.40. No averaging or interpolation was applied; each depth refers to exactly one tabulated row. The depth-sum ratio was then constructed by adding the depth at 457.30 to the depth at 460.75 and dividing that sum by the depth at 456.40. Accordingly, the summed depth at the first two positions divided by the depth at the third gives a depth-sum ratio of -1.2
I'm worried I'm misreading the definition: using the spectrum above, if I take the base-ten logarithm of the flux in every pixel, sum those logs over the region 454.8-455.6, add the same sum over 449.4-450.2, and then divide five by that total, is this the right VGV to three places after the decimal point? 0.479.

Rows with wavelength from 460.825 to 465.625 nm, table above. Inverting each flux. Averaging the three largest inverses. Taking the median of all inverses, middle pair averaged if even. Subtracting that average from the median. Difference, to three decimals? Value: -0.010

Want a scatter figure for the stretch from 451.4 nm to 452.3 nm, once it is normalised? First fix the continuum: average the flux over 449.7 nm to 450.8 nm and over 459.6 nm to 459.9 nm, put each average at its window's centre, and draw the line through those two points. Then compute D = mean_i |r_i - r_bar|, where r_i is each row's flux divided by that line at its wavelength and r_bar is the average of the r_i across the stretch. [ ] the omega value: 0.027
